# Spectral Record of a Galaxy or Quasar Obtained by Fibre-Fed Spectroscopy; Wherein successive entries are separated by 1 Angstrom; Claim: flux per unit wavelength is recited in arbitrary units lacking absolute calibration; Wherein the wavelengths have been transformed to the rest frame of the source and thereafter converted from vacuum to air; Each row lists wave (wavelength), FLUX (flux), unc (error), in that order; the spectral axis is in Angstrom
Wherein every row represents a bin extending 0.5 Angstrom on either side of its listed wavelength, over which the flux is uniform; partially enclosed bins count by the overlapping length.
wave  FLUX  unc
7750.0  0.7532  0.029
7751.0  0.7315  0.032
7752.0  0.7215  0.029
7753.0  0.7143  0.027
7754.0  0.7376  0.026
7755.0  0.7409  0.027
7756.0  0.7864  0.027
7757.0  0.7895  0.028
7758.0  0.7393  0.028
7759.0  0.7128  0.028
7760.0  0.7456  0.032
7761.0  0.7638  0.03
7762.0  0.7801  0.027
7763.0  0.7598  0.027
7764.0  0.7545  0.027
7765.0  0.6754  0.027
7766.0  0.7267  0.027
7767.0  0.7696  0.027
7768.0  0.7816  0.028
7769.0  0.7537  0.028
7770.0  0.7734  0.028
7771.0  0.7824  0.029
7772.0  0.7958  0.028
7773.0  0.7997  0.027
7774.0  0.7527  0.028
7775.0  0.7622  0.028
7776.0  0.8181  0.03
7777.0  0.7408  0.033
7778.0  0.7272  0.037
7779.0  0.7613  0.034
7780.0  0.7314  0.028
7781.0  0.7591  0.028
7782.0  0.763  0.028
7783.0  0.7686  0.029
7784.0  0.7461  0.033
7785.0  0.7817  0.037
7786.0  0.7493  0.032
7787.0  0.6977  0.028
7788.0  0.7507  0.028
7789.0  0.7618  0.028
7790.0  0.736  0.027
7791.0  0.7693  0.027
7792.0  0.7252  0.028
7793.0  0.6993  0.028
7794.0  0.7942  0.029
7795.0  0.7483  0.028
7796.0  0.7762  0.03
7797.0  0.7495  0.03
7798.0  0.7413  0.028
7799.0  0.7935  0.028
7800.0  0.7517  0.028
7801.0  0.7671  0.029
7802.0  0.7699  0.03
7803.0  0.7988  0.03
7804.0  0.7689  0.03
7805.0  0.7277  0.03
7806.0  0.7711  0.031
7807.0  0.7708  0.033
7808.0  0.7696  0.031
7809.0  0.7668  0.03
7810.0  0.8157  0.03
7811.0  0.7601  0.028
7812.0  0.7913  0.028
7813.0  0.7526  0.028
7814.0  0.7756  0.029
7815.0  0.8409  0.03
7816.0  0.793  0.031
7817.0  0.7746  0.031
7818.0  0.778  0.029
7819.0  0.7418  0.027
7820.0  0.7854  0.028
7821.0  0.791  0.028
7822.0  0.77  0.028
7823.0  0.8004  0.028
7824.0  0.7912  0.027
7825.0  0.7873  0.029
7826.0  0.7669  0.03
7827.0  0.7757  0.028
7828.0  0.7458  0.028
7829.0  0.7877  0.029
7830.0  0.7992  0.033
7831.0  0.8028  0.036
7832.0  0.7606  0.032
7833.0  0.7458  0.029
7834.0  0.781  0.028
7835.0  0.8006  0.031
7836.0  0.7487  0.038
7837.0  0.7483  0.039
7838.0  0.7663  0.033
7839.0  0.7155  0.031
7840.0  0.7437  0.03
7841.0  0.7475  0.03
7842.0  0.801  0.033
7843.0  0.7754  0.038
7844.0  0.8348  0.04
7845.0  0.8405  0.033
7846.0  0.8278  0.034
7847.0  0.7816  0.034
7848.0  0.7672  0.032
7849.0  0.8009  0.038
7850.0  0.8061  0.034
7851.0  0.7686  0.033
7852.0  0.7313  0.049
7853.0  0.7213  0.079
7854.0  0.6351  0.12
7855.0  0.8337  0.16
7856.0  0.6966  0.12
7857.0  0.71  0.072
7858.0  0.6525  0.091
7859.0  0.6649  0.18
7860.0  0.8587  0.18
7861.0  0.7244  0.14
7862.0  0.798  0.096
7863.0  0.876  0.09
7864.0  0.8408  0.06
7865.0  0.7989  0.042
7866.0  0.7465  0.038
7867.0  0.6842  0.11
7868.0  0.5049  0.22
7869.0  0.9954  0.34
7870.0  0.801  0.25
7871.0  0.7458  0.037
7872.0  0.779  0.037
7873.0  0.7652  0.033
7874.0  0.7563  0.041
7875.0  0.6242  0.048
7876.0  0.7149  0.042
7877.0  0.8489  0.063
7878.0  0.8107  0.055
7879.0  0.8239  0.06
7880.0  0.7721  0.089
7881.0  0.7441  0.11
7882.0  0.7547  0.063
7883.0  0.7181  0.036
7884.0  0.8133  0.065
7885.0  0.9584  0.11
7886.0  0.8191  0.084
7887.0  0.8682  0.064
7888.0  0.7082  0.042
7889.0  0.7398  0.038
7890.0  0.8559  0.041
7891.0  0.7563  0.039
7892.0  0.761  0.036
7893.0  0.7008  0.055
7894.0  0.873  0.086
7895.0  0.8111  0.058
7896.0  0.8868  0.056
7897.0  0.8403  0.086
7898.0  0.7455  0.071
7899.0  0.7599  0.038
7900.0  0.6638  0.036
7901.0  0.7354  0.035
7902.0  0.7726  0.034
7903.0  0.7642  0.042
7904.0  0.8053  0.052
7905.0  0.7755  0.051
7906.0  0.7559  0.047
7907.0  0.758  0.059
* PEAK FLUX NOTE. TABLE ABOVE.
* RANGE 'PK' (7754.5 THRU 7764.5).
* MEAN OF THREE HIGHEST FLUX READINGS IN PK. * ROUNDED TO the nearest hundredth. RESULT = 0.79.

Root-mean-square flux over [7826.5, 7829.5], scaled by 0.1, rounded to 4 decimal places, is 0.0770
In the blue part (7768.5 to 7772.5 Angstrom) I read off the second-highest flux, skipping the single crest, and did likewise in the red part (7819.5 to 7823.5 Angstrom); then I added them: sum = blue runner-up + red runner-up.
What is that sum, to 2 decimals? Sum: 1.57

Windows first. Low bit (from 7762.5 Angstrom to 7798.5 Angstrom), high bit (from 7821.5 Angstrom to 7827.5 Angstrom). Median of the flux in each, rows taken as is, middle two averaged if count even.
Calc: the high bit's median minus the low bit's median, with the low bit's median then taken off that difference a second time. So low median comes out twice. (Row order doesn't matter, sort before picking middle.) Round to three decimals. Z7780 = -0.732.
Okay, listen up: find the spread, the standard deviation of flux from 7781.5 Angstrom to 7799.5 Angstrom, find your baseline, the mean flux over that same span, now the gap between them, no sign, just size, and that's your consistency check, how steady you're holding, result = 0.726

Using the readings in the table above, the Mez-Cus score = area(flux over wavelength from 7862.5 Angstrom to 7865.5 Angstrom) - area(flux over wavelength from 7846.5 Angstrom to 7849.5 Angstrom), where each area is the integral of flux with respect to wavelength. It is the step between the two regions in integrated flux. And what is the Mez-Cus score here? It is 0.17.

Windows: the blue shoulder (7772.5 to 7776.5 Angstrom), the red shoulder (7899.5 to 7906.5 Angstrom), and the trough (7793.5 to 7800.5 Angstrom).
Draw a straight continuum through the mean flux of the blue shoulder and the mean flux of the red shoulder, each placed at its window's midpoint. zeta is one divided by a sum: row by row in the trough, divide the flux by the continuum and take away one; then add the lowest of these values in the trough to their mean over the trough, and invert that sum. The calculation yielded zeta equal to -16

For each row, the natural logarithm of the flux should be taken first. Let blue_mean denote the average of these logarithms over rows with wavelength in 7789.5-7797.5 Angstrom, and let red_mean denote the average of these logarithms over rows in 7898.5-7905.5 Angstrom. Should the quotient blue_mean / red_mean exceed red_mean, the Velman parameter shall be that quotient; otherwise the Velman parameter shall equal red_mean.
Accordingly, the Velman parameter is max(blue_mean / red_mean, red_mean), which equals 1.02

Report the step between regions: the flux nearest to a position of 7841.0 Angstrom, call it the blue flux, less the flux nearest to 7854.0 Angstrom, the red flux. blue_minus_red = 0.11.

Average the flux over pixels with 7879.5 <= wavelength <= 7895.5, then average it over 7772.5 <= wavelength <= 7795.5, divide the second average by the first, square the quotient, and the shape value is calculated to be 0.91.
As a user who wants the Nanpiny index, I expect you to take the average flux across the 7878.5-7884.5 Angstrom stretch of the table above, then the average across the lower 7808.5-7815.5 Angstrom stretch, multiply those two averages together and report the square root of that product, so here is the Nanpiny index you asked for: 0.779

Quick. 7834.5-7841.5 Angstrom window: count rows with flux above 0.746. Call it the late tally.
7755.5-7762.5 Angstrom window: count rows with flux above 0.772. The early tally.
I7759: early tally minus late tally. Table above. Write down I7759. -2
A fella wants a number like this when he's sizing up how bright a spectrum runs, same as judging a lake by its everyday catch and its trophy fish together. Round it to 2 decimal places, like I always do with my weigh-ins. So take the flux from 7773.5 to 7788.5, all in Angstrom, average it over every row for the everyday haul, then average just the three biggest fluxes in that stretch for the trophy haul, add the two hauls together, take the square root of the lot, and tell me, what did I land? 1.24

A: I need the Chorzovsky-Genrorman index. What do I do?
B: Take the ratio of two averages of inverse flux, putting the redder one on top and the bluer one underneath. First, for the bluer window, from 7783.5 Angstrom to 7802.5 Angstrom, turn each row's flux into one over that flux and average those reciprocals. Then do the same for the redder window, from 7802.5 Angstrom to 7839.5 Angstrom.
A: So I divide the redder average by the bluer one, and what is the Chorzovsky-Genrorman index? 0.972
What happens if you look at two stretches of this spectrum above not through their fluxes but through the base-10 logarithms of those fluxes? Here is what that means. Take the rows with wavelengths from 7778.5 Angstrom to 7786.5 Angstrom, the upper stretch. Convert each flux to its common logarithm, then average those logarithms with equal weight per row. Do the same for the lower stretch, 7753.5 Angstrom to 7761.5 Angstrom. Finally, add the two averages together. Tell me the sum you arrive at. -0.245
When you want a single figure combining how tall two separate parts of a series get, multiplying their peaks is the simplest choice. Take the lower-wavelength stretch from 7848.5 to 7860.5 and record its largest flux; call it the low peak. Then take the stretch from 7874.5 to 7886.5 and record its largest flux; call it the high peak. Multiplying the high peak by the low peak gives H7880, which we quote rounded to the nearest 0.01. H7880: 0.82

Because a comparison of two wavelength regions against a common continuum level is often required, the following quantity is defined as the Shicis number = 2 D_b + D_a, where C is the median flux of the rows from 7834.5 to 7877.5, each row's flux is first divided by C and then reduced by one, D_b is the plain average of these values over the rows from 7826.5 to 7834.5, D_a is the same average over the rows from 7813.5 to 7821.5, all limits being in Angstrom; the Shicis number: 0.047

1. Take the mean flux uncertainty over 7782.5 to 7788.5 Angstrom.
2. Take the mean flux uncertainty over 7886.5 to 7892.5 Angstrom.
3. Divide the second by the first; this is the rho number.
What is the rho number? 1.39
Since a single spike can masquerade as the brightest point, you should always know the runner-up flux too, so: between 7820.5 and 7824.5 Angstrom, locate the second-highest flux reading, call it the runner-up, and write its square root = 0.89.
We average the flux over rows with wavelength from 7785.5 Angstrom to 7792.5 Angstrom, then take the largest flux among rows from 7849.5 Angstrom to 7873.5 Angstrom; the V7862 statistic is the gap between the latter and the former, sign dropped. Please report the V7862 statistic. 0.25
